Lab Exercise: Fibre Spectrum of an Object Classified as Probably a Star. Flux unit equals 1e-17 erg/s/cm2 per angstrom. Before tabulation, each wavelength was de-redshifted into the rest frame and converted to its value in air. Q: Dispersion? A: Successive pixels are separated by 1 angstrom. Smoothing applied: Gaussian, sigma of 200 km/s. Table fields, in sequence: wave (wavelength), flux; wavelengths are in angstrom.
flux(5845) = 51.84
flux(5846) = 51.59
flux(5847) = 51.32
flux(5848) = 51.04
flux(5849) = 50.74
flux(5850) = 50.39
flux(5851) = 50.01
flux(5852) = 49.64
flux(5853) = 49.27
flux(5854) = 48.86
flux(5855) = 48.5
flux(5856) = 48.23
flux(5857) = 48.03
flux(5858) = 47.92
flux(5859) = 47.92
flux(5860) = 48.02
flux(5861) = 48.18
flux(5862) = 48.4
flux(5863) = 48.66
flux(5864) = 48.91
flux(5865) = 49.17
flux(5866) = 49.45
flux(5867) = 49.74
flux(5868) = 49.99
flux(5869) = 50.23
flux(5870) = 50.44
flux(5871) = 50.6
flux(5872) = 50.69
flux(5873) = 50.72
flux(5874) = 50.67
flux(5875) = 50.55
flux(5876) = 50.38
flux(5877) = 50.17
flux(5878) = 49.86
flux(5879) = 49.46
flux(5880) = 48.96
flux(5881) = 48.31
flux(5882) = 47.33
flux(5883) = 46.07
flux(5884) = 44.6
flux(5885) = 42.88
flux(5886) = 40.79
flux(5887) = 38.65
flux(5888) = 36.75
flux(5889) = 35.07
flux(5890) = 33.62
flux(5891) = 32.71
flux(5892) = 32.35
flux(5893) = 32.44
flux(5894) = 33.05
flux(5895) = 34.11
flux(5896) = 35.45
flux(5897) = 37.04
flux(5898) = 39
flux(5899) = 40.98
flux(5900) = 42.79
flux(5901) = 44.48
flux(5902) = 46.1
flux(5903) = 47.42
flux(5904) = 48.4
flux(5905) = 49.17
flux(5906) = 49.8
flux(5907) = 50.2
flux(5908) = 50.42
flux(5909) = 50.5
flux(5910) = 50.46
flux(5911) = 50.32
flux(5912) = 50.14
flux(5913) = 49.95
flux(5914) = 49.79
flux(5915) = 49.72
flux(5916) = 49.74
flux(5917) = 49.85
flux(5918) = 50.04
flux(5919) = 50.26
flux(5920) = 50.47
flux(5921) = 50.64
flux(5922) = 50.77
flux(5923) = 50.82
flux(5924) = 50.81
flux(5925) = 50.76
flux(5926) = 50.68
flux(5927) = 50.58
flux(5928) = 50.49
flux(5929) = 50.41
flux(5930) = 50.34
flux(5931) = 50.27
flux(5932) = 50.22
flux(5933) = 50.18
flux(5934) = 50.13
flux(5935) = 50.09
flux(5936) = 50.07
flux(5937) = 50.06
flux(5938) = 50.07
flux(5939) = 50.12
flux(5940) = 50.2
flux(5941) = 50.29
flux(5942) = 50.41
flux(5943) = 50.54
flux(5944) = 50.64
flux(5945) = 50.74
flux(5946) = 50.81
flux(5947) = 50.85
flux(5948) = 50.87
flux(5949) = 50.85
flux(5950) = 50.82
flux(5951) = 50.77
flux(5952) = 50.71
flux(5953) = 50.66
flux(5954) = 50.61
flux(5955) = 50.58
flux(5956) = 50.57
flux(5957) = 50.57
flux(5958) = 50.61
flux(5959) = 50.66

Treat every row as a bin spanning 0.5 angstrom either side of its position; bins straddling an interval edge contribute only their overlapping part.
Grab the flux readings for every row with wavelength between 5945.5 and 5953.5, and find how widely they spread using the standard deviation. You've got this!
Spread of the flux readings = 0.07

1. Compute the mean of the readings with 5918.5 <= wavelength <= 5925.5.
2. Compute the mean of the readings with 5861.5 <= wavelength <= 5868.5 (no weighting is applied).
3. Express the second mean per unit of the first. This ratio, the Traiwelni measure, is 0.97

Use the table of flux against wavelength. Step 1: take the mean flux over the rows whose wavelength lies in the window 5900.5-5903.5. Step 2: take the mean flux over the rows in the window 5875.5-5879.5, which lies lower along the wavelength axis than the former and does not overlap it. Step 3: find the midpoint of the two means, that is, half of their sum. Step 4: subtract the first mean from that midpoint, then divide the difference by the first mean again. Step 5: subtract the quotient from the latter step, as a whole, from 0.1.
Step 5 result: 0.06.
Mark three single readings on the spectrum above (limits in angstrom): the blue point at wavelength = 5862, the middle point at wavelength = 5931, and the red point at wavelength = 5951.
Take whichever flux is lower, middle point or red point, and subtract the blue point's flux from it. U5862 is 1.9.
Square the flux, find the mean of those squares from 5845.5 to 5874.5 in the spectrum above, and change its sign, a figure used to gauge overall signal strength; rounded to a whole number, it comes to -2458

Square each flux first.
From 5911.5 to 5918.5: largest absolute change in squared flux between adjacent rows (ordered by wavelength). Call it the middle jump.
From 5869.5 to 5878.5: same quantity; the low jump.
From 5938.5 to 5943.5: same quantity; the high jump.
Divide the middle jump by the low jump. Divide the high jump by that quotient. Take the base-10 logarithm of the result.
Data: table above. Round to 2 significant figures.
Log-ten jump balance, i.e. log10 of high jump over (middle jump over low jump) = 1.3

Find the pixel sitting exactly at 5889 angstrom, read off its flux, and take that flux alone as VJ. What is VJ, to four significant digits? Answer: 35.07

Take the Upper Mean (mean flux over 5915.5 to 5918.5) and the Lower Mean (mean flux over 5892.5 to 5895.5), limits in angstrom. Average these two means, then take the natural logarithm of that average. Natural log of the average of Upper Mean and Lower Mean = 3.73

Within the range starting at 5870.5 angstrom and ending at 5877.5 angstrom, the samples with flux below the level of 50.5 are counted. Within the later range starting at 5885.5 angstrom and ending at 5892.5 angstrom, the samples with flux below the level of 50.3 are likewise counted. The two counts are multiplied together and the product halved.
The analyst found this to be 7.0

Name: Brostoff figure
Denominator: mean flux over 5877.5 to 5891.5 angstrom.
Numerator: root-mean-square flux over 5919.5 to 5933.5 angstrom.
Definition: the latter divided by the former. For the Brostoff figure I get 1.19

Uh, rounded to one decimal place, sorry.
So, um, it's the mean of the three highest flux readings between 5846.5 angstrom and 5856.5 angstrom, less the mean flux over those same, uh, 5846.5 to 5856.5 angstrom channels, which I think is 1.2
